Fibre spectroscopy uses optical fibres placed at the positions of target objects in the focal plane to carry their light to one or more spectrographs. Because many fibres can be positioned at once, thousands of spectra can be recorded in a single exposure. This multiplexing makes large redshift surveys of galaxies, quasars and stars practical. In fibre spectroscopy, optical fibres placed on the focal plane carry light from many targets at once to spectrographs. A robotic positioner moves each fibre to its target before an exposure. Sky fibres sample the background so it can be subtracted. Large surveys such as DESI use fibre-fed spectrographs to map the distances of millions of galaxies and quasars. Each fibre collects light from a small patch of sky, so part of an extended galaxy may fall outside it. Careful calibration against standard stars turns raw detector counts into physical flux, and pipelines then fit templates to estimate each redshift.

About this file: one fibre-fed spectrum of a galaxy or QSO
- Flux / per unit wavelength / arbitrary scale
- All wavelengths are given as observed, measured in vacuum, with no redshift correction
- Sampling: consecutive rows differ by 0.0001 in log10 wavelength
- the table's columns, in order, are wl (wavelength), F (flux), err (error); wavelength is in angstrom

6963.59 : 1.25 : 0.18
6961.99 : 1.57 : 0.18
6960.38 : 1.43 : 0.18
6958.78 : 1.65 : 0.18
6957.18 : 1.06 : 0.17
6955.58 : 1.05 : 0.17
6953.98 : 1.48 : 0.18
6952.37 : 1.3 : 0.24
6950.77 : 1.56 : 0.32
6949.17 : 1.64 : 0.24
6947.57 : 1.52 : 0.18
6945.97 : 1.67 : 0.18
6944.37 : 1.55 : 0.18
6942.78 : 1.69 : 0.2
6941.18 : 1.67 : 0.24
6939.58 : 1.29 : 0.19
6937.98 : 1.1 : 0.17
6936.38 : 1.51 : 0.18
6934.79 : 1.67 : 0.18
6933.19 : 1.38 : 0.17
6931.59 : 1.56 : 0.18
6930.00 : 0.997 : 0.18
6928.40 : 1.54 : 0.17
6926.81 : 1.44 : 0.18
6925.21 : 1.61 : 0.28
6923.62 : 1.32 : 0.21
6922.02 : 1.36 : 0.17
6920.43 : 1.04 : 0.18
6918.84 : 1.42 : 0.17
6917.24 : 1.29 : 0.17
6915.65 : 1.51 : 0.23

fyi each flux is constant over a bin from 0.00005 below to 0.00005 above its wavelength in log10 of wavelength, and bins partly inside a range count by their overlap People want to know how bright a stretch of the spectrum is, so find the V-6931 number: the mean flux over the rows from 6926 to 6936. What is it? 1.43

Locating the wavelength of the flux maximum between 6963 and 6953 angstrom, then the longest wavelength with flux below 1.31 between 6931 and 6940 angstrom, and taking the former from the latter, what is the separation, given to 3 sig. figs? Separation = -19.2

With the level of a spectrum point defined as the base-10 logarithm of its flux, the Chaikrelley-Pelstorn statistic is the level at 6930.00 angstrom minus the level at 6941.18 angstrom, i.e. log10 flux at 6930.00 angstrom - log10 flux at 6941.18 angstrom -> -0.22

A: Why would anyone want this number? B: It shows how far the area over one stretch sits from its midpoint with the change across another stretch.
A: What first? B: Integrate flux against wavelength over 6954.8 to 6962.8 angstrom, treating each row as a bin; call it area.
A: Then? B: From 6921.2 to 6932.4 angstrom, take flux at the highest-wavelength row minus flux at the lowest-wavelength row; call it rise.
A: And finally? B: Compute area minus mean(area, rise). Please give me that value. 5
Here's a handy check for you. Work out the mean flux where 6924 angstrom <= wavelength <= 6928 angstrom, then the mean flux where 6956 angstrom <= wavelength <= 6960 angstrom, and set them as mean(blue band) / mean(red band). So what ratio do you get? 1.13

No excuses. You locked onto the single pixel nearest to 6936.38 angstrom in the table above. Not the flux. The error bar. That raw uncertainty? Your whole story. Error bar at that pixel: 0.180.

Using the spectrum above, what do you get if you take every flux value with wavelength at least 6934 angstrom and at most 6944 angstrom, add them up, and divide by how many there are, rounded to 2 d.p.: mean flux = 1.49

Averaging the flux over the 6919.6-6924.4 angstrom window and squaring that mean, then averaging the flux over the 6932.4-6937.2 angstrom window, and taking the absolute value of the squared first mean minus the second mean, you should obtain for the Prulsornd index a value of 0.02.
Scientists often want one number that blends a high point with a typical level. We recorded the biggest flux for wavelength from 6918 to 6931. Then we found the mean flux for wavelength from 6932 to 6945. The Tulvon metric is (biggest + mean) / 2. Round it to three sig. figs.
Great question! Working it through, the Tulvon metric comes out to 1.55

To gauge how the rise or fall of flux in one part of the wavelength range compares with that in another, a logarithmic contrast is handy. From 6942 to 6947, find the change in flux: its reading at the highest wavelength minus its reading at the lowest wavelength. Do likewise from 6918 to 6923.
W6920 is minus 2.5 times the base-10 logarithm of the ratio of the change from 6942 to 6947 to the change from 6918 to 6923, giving 1.2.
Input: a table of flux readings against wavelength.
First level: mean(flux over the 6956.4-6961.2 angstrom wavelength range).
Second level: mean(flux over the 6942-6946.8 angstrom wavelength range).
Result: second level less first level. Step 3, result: 0.3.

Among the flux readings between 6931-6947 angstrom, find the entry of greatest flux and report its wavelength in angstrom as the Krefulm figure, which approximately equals 6942.78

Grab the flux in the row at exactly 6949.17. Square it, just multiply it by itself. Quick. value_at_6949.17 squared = 2.7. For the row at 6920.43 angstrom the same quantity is 1.1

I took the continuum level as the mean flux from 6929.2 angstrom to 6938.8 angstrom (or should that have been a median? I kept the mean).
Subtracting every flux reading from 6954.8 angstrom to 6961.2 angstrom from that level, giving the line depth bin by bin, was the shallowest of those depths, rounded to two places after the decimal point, -0.28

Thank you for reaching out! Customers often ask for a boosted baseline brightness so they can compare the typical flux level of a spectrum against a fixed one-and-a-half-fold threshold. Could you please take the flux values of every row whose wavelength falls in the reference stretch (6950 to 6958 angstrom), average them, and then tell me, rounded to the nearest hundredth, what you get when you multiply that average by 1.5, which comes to 1.93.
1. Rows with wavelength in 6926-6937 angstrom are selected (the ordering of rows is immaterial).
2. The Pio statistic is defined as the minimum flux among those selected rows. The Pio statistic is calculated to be 0.997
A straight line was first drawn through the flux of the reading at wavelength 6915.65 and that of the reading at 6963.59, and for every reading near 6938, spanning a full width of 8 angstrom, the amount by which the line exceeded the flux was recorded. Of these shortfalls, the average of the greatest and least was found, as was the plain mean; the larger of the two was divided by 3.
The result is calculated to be 0.00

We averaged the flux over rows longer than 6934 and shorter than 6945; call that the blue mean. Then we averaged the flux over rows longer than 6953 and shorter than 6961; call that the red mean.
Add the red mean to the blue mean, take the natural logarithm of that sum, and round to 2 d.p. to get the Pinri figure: 1.04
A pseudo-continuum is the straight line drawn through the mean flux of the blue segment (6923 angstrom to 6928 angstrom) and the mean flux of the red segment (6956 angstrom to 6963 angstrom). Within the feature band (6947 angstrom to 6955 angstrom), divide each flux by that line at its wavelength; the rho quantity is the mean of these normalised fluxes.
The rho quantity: 1.05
